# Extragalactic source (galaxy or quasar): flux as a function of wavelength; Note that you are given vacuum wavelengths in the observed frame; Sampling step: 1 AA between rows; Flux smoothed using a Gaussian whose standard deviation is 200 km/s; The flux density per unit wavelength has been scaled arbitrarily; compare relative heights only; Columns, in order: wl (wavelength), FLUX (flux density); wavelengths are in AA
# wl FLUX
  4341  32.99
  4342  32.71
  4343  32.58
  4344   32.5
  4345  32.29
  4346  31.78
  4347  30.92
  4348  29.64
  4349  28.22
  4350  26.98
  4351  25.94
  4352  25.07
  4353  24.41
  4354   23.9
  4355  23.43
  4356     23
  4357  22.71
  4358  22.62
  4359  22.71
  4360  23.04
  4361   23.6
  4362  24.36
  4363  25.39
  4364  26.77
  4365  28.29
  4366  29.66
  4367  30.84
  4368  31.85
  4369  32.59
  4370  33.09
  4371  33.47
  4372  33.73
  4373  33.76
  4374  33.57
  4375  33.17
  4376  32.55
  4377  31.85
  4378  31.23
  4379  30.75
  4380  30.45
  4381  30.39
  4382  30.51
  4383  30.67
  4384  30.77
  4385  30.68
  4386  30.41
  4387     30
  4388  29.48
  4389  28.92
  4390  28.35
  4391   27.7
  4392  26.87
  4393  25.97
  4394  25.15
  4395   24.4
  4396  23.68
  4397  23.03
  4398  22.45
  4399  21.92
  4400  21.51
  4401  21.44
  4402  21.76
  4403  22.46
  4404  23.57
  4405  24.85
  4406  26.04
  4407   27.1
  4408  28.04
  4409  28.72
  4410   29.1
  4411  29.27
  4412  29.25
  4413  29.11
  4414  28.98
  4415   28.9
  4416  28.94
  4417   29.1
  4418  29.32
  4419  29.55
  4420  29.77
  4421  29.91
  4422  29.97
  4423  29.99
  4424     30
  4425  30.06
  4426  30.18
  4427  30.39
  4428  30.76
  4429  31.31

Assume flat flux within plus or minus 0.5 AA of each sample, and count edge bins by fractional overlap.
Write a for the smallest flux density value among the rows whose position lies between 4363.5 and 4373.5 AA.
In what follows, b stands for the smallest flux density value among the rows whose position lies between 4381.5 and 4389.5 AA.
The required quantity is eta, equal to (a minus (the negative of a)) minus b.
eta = 24.6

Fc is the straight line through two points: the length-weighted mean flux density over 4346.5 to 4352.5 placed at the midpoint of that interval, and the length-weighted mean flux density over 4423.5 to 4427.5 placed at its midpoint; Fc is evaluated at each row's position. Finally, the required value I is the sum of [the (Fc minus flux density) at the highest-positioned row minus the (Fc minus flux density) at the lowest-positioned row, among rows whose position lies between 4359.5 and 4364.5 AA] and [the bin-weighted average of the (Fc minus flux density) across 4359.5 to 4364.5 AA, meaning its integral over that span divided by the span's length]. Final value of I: 0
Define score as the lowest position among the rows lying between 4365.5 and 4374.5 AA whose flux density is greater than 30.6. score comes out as 4367 AA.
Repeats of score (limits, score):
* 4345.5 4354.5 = 4346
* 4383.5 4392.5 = 4384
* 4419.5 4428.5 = 4428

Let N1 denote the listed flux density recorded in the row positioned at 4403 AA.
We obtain 22.46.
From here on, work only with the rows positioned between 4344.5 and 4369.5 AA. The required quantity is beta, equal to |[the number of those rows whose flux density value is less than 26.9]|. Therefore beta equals 14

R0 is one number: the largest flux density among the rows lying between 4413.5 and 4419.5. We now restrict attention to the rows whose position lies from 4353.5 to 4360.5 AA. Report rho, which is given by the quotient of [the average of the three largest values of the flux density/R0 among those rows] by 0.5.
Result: 1.6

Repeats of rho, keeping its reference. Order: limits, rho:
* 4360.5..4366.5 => 1.9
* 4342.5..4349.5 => 2.2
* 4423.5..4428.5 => 2.1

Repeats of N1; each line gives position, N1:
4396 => 23.68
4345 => 32.29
